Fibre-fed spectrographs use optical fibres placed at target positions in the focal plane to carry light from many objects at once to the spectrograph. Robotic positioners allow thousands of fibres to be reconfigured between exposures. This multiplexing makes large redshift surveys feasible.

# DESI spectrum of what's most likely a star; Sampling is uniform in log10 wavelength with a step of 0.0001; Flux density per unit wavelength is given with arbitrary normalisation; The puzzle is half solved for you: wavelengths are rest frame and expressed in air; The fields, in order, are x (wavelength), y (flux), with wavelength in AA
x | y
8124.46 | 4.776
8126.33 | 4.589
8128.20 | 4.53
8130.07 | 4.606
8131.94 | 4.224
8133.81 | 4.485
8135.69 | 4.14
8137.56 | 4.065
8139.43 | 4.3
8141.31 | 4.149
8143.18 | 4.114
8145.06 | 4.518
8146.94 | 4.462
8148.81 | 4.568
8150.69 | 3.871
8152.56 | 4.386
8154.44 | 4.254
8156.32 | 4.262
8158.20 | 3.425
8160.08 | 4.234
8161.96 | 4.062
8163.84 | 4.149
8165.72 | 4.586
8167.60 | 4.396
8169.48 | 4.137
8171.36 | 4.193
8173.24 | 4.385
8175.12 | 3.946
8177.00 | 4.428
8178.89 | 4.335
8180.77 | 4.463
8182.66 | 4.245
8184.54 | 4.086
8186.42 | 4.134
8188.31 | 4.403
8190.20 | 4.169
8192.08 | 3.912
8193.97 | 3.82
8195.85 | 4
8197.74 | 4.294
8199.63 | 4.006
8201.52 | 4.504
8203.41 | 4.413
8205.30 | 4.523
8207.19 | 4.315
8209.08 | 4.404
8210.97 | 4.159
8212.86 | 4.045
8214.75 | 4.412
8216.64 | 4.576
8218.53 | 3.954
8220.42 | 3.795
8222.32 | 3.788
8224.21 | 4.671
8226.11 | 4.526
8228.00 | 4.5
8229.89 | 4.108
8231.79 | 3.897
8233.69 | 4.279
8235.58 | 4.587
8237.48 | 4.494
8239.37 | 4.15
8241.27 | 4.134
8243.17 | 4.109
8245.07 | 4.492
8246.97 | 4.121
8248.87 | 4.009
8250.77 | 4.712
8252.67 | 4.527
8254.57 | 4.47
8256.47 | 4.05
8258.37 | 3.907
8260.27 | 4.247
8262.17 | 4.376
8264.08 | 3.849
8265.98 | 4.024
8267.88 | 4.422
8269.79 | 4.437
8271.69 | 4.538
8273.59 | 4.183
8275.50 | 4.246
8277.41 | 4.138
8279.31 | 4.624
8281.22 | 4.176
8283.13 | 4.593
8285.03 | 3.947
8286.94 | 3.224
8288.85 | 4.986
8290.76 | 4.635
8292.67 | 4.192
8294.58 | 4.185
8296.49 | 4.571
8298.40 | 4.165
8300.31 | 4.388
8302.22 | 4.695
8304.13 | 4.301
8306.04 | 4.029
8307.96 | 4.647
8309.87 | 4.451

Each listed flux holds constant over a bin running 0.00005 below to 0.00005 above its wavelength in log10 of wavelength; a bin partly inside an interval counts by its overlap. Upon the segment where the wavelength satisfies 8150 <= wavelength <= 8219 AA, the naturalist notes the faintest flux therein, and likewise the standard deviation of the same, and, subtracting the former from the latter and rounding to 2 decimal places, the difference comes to -3.18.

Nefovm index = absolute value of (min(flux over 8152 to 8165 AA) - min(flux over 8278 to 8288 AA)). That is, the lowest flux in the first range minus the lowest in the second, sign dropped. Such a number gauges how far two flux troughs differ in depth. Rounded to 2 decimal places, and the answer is 0.20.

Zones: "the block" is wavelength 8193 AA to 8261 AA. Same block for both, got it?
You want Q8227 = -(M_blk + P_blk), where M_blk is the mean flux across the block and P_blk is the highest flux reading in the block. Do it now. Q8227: -8.96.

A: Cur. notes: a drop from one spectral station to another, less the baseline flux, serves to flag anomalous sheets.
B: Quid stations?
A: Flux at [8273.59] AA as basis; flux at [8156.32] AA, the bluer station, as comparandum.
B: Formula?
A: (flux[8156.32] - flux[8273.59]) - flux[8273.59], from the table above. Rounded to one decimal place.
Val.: -4.1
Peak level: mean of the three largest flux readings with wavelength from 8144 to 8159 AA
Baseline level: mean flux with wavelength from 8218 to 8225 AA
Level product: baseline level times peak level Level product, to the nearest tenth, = 18.3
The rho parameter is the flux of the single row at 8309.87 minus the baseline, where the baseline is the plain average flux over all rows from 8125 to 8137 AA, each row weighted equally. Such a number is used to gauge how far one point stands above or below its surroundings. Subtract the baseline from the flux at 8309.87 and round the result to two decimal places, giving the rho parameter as 0.02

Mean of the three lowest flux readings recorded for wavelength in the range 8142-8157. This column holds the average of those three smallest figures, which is 4.1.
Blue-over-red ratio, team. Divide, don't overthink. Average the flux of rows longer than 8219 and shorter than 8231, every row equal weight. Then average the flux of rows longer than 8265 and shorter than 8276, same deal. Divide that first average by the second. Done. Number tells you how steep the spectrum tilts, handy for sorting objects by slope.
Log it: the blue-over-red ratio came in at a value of 0.98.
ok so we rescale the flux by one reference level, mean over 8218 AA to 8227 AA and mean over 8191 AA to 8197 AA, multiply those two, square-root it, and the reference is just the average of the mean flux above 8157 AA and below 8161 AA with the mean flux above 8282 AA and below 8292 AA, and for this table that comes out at 0.99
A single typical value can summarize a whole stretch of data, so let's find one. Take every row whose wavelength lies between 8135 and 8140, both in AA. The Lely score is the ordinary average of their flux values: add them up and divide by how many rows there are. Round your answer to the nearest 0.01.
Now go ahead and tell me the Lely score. 4.17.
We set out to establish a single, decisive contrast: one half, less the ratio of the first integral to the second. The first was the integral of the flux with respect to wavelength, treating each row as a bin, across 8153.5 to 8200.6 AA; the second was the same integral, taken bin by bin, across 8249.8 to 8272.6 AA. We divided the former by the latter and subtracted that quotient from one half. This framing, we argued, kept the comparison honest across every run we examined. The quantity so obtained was -1.5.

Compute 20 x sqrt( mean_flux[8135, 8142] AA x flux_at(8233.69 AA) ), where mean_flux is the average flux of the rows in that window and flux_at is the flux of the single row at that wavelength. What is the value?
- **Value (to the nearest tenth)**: 84.4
